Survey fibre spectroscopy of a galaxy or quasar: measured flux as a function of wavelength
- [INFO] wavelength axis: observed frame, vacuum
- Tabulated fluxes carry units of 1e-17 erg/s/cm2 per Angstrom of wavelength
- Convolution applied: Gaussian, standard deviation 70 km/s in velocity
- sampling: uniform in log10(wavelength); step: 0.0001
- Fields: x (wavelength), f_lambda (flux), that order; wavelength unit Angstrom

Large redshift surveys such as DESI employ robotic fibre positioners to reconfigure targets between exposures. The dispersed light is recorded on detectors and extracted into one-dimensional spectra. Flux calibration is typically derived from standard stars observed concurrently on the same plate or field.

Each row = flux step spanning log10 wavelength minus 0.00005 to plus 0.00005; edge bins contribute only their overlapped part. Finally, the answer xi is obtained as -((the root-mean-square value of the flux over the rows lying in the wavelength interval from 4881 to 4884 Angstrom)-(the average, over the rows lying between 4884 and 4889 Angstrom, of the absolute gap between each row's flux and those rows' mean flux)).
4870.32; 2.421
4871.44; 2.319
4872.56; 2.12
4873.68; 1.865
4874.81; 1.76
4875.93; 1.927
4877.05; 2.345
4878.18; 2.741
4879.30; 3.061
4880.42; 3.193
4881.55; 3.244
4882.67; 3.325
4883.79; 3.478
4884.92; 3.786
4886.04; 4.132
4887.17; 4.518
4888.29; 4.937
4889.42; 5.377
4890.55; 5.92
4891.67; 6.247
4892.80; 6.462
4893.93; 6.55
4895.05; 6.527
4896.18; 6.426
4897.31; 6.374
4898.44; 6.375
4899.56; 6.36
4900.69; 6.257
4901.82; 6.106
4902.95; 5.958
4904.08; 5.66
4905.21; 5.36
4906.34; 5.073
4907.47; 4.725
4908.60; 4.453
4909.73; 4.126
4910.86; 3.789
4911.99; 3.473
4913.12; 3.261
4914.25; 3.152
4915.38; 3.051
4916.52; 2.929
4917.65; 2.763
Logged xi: -3.0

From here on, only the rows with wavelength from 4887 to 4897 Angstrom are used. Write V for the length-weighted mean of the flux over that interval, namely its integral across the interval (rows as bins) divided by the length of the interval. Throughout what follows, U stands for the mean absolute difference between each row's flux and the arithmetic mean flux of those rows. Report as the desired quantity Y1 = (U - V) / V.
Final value -0.895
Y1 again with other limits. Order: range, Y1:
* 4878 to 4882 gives -0.948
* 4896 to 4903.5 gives -0.978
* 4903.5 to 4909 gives -0.927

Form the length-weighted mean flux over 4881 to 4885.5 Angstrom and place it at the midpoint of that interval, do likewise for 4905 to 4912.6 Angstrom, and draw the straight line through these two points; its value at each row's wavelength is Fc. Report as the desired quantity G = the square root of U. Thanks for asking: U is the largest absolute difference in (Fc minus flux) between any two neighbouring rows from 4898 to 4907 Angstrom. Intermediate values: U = 0.34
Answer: 0.58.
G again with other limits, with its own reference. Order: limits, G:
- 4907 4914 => 0.61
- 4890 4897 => 0.54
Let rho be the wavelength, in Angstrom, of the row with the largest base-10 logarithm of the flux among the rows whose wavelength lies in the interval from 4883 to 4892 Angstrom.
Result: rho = 4891.67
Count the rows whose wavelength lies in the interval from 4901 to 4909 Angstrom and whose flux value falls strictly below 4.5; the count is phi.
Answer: 1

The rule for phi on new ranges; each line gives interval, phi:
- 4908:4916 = 7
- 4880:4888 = 6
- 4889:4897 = 0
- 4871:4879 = 7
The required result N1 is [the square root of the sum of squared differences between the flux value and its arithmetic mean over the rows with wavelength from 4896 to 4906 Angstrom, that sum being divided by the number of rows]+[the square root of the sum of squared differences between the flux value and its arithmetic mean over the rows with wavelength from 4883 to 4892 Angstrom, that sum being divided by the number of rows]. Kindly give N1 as 1.3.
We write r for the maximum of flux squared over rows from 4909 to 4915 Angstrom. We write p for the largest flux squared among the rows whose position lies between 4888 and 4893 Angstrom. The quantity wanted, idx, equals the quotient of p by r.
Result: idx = 2.5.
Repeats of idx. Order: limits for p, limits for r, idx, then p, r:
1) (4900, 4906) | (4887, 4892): 1.0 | 39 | 39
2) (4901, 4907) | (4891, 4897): 0.9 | 37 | 43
